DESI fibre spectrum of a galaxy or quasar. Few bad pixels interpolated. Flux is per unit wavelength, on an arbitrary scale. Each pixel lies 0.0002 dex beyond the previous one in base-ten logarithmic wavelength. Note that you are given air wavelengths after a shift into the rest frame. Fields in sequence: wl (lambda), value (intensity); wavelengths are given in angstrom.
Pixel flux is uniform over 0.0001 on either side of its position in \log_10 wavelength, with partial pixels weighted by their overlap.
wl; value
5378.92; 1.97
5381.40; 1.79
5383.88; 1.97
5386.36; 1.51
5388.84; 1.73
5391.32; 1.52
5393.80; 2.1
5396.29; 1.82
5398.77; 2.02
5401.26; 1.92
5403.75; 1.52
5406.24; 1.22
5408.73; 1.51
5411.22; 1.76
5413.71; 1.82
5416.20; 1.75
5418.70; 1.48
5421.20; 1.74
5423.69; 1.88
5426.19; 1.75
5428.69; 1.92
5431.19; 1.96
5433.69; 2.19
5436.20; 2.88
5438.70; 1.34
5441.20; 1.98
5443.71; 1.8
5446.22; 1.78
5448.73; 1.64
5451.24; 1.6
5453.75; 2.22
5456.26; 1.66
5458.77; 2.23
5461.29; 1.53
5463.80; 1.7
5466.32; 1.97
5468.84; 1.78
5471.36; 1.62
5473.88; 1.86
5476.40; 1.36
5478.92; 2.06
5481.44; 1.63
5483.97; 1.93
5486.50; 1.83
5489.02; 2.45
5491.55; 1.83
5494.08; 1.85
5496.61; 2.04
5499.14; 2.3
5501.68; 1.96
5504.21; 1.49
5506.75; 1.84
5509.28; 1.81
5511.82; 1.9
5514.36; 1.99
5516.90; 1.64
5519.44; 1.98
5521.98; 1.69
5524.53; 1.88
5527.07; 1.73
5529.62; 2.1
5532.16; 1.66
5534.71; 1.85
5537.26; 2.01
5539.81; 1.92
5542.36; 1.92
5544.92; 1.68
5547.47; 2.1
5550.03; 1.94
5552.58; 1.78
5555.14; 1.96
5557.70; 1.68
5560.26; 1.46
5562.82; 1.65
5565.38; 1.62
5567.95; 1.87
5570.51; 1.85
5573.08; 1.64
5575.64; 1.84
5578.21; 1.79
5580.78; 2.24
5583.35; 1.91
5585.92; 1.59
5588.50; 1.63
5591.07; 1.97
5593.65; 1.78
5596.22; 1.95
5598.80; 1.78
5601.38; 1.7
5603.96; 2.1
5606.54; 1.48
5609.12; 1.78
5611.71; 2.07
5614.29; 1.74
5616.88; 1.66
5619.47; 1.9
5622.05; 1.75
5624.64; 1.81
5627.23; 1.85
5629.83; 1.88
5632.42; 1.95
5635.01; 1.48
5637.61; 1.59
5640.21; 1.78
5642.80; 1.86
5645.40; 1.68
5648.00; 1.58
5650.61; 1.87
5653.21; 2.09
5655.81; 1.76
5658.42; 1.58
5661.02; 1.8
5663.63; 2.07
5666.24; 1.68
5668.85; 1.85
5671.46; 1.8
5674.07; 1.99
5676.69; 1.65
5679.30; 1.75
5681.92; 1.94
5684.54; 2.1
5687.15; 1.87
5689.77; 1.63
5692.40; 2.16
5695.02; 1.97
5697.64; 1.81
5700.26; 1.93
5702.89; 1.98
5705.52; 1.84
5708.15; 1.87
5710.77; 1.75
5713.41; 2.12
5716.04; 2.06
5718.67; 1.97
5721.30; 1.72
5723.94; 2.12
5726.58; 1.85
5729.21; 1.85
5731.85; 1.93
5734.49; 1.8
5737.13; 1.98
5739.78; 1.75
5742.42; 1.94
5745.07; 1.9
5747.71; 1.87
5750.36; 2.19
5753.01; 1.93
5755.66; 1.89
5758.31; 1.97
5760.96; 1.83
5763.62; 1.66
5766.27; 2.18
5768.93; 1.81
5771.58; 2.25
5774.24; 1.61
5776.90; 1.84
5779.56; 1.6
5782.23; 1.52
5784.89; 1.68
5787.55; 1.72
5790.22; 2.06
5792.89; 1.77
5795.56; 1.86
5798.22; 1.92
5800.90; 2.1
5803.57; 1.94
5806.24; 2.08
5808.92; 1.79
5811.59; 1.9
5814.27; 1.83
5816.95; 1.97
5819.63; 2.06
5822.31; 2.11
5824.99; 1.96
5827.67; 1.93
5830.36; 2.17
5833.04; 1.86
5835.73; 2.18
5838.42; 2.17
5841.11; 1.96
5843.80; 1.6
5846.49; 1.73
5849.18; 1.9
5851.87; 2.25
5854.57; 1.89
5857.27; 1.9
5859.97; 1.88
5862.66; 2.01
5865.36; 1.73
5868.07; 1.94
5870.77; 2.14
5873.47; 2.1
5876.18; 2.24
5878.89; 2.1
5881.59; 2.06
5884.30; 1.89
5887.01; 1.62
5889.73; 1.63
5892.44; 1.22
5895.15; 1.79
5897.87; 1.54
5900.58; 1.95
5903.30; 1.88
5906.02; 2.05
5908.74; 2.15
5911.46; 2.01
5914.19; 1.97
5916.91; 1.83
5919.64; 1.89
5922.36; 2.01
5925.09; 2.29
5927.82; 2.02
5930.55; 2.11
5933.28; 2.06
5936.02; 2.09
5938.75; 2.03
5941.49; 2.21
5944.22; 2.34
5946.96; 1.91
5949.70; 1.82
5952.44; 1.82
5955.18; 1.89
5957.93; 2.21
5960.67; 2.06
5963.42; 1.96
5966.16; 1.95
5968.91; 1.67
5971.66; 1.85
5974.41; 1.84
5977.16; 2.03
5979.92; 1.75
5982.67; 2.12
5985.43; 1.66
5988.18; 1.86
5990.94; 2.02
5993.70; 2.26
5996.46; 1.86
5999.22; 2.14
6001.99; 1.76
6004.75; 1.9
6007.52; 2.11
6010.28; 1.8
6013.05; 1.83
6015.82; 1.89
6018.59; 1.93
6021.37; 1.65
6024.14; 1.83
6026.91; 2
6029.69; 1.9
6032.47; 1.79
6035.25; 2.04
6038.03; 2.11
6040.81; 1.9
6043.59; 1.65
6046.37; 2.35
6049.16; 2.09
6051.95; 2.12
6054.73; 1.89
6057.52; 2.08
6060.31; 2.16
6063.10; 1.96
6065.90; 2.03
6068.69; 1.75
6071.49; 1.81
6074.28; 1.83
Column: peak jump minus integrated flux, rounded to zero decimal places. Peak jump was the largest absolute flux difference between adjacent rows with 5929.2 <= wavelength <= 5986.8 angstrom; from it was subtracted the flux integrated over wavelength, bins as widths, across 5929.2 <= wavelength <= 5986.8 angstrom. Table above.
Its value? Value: -113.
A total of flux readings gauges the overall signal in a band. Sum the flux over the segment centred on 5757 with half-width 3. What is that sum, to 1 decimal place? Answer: 3.9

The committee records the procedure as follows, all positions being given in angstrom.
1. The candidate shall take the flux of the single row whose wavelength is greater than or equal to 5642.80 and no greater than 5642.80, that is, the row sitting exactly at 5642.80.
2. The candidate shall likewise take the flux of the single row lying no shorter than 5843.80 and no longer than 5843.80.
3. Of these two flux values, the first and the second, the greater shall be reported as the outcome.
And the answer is 1.86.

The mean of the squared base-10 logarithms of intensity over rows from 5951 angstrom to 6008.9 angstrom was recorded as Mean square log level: 0.083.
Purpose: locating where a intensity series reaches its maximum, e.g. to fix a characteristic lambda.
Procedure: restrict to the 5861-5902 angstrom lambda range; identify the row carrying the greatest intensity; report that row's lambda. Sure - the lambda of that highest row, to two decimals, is 5876.18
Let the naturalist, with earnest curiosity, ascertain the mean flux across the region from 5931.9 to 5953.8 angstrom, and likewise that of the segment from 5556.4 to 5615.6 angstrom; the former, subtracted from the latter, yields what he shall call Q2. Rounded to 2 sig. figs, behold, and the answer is -0.25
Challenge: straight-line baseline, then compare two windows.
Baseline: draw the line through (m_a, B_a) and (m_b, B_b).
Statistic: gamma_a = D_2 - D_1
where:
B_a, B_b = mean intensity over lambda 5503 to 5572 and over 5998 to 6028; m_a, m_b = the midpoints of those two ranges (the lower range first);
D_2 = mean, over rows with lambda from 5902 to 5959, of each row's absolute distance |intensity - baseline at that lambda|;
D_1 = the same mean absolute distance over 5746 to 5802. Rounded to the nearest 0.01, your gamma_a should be 0.01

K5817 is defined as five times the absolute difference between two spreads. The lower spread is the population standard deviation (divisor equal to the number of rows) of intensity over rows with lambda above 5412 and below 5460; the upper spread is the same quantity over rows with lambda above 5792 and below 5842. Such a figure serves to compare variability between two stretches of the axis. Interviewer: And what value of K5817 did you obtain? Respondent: 1.01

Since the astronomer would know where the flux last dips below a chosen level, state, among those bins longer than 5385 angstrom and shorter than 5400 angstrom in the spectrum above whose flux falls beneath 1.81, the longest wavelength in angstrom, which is 5391.32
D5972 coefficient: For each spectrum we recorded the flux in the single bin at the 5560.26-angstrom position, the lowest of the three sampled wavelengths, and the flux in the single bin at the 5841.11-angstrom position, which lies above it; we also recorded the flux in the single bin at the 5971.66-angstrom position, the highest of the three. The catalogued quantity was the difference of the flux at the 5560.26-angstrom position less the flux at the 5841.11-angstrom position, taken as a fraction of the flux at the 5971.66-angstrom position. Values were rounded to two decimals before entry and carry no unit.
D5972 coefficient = -0.27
